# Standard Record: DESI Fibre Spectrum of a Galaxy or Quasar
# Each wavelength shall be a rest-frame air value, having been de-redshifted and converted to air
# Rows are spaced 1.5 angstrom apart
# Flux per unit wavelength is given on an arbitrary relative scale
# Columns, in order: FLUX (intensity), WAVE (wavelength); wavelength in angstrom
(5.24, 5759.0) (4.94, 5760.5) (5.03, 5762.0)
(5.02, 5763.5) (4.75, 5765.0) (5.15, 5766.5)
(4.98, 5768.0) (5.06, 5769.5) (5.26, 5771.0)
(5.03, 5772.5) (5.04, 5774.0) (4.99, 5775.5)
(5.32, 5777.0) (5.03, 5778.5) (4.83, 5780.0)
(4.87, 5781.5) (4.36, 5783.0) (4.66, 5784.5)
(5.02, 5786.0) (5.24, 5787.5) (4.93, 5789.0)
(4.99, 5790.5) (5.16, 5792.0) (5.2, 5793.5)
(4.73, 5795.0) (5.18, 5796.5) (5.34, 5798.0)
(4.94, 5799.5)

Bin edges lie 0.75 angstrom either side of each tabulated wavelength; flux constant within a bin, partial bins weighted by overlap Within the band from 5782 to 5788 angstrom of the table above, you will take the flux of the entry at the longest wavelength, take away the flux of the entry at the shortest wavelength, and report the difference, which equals 0.88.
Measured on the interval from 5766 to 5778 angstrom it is 0.17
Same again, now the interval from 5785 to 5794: 0.18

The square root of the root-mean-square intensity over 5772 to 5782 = 2.24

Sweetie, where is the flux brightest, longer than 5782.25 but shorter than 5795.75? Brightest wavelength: 5787.5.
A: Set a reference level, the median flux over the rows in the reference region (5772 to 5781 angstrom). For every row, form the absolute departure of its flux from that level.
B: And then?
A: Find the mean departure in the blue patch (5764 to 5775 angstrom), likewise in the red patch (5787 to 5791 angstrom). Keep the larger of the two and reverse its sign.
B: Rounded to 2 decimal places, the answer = -0.12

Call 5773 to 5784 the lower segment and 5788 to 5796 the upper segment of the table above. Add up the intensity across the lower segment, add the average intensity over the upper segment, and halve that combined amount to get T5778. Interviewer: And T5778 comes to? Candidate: 20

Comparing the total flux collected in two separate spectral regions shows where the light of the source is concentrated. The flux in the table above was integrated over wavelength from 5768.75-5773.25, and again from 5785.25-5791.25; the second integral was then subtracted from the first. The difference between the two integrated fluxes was -7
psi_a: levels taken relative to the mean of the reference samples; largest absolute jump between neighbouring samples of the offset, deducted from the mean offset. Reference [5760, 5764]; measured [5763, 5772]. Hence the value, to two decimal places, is -0.36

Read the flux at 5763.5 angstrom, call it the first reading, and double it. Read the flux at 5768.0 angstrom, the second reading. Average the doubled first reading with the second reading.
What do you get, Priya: 7.51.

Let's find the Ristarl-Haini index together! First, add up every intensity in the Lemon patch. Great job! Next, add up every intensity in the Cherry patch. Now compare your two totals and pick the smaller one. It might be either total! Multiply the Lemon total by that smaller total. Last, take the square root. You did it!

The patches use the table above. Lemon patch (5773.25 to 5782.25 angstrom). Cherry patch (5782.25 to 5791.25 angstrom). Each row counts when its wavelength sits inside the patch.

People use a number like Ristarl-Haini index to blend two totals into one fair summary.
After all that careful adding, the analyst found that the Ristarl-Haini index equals 29.64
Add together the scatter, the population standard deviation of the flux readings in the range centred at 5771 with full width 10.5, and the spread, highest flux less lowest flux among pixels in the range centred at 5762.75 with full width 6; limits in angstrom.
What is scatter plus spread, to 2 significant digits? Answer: 0.37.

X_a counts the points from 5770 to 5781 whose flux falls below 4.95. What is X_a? 1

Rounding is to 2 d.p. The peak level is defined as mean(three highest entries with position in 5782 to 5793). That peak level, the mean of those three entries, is 5.14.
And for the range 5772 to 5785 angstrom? 5.13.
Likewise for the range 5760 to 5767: 5.07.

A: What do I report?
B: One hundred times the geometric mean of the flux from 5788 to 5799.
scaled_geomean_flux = 507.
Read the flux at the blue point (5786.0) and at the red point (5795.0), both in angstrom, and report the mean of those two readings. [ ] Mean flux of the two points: 4.9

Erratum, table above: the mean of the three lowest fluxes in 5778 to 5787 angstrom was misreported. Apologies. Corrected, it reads 4.62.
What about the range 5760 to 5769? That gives 4.89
